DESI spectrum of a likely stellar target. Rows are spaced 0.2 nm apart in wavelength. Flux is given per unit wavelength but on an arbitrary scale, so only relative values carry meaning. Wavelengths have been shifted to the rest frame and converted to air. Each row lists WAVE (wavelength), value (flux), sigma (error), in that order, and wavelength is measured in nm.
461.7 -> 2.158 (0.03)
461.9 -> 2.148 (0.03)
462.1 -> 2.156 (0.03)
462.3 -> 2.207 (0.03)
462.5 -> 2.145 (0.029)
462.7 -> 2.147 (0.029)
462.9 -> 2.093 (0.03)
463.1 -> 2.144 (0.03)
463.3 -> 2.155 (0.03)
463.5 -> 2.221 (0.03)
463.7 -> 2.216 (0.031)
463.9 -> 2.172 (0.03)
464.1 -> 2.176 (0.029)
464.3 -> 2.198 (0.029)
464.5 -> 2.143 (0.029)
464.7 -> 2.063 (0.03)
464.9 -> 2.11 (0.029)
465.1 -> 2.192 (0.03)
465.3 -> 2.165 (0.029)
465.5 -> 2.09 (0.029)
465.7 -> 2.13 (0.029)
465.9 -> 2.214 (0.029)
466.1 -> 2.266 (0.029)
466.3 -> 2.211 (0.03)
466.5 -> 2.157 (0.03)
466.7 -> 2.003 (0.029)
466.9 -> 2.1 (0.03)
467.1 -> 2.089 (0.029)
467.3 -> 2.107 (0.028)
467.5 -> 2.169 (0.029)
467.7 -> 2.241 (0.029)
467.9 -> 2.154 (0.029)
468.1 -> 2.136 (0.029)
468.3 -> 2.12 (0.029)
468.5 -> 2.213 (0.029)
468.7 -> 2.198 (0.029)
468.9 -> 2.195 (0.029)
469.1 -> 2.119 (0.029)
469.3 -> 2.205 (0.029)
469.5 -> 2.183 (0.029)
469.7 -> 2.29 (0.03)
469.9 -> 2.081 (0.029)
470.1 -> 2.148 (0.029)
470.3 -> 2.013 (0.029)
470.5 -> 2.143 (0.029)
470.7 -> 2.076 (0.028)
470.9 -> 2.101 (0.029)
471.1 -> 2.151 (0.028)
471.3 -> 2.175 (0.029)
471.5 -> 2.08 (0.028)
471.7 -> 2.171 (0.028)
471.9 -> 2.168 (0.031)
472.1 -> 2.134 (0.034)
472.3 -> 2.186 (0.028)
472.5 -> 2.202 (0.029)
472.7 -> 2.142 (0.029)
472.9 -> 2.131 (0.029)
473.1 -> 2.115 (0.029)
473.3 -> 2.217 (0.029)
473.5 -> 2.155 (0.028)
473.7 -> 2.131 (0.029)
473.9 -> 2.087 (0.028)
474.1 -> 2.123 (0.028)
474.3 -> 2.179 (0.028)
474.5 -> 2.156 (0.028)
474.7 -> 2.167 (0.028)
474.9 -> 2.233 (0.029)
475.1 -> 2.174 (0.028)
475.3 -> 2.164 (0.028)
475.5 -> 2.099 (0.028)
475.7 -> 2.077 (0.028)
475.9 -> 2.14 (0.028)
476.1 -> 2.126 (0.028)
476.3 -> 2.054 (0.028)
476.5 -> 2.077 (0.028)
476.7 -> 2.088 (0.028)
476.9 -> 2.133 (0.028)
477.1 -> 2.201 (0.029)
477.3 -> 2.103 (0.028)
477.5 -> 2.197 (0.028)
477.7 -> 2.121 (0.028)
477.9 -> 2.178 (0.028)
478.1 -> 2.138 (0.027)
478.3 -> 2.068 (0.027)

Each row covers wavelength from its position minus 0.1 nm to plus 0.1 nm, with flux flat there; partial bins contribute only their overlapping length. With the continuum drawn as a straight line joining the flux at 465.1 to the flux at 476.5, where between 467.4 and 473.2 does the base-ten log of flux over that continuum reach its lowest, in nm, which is 470.3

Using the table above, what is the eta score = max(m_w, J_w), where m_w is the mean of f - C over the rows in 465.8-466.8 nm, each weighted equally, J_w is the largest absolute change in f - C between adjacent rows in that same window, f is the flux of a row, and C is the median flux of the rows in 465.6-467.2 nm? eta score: 0.154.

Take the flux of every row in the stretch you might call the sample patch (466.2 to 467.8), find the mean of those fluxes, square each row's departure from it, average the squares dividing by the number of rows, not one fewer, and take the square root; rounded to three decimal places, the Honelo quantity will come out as 0.071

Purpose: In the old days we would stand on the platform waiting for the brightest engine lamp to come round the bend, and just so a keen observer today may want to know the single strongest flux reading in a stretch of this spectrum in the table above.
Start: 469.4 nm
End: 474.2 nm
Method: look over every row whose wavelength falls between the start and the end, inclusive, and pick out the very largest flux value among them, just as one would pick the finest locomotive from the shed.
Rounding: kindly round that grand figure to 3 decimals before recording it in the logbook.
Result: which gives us 2.290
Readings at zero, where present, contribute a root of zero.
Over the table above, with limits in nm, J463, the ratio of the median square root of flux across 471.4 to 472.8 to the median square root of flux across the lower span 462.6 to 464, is 1.003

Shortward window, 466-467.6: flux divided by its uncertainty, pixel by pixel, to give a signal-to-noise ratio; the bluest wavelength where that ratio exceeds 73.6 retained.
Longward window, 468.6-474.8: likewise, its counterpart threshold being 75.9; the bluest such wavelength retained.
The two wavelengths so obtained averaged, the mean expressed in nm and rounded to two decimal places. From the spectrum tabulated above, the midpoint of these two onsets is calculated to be 467.70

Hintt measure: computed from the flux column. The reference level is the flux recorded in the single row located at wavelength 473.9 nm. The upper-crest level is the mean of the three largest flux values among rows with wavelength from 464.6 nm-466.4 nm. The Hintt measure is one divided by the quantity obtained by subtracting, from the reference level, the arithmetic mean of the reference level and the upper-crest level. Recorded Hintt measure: -14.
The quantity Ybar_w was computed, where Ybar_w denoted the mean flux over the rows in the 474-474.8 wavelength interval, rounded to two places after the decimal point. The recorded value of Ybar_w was 2.16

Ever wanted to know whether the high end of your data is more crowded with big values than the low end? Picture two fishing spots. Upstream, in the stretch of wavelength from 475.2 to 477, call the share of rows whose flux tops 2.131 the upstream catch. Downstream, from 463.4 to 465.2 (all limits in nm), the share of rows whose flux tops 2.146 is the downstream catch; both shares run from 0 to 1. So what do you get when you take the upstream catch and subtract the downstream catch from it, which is -0.33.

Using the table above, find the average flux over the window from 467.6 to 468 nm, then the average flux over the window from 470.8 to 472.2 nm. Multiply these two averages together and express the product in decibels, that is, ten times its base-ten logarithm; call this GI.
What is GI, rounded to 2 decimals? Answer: 6.72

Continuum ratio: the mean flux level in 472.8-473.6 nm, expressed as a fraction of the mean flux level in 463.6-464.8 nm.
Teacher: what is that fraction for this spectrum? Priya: 1.00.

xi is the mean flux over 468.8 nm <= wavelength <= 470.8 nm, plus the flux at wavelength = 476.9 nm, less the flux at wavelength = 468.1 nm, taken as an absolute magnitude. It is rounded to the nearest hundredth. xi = 2.14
